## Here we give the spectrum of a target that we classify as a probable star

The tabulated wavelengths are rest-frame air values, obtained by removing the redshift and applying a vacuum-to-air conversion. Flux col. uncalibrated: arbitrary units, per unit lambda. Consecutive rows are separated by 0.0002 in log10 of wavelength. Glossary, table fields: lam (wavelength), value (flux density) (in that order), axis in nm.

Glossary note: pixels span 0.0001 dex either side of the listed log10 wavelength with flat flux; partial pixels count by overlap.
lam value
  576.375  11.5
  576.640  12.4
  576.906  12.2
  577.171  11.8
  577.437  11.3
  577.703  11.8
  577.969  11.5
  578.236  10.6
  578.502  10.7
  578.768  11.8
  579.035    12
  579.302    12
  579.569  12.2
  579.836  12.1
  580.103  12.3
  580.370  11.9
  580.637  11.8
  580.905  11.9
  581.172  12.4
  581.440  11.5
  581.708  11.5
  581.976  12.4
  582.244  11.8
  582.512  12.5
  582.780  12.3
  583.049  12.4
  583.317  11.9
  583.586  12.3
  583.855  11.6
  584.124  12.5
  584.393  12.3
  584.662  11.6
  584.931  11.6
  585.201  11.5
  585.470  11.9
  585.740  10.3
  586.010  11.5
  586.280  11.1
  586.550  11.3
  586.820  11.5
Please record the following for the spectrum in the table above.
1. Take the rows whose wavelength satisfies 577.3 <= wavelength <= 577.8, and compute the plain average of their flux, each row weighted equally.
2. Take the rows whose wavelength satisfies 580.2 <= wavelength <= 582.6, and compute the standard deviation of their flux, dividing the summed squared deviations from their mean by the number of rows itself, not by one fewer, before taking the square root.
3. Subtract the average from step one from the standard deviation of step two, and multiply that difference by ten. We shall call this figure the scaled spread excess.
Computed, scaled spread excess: -112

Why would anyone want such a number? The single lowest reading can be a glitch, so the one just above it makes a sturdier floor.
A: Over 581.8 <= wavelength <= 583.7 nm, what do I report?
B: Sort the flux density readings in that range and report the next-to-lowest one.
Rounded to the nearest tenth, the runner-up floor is 11.9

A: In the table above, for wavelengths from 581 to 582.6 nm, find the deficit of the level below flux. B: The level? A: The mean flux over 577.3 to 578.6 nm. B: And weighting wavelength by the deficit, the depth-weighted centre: 581.90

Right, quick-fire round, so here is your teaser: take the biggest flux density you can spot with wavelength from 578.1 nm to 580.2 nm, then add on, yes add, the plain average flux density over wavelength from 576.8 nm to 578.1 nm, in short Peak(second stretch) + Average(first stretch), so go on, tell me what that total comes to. 24.0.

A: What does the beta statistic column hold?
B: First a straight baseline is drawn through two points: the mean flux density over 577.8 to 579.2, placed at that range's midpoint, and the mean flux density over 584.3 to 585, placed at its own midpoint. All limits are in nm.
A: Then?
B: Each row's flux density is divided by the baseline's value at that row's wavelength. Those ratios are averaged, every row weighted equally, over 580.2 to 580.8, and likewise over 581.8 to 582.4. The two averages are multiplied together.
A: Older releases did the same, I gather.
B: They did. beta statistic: 1.07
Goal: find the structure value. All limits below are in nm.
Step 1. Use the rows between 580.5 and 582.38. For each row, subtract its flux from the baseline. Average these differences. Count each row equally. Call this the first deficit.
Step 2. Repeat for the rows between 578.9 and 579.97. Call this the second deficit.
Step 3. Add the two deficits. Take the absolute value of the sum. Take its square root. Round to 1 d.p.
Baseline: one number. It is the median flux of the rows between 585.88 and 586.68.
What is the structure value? 1.2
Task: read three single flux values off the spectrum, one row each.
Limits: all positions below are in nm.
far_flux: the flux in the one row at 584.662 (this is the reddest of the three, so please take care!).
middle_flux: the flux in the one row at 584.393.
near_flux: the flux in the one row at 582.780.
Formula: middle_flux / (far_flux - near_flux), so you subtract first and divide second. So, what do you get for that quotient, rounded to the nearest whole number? -18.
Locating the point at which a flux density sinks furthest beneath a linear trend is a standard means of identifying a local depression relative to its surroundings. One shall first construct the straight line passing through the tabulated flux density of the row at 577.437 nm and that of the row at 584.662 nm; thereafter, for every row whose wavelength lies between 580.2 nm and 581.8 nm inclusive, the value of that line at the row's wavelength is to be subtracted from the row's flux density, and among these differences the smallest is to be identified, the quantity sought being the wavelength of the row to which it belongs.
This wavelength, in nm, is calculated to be 581.708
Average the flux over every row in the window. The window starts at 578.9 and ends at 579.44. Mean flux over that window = 12.0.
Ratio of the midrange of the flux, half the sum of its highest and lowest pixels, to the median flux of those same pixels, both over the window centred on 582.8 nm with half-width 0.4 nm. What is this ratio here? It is 1.000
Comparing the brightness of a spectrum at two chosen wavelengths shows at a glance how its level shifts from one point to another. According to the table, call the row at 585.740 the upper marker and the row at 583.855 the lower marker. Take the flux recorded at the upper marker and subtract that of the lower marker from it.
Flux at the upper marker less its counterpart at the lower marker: -1.3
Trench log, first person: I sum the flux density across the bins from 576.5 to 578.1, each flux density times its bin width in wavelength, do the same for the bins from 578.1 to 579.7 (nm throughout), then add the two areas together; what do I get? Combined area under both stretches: 37.4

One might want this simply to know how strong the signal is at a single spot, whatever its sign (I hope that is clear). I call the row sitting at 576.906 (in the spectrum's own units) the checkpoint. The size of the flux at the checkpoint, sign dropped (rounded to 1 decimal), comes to 12.2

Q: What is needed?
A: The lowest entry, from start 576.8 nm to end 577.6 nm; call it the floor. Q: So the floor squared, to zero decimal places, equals 128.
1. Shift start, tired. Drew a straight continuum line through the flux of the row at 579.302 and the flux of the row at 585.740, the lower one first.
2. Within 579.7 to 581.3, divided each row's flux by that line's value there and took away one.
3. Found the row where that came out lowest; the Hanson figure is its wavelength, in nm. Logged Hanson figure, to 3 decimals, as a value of 580.637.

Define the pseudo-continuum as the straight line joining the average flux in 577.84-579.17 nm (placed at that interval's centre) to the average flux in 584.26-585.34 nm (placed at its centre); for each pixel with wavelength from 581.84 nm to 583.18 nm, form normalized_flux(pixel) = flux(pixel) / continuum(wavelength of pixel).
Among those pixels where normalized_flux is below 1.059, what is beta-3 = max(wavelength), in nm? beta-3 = 582.244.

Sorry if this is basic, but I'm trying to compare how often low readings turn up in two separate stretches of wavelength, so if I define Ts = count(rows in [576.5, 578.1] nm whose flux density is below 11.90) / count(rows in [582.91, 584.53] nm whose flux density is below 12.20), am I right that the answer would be 2.0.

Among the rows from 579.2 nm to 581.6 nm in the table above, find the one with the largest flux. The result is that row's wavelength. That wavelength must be 581.172 nm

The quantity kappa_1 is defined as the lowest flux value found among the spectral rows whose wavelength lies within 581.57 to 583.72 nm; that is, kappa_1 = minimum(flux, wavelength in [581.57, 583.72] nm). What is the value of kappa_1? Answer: 11.5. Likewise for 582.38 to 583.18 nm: 12.3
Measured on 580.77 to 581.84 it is 11.5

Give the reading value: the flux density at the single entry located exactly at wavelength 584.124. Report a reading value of 12.5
